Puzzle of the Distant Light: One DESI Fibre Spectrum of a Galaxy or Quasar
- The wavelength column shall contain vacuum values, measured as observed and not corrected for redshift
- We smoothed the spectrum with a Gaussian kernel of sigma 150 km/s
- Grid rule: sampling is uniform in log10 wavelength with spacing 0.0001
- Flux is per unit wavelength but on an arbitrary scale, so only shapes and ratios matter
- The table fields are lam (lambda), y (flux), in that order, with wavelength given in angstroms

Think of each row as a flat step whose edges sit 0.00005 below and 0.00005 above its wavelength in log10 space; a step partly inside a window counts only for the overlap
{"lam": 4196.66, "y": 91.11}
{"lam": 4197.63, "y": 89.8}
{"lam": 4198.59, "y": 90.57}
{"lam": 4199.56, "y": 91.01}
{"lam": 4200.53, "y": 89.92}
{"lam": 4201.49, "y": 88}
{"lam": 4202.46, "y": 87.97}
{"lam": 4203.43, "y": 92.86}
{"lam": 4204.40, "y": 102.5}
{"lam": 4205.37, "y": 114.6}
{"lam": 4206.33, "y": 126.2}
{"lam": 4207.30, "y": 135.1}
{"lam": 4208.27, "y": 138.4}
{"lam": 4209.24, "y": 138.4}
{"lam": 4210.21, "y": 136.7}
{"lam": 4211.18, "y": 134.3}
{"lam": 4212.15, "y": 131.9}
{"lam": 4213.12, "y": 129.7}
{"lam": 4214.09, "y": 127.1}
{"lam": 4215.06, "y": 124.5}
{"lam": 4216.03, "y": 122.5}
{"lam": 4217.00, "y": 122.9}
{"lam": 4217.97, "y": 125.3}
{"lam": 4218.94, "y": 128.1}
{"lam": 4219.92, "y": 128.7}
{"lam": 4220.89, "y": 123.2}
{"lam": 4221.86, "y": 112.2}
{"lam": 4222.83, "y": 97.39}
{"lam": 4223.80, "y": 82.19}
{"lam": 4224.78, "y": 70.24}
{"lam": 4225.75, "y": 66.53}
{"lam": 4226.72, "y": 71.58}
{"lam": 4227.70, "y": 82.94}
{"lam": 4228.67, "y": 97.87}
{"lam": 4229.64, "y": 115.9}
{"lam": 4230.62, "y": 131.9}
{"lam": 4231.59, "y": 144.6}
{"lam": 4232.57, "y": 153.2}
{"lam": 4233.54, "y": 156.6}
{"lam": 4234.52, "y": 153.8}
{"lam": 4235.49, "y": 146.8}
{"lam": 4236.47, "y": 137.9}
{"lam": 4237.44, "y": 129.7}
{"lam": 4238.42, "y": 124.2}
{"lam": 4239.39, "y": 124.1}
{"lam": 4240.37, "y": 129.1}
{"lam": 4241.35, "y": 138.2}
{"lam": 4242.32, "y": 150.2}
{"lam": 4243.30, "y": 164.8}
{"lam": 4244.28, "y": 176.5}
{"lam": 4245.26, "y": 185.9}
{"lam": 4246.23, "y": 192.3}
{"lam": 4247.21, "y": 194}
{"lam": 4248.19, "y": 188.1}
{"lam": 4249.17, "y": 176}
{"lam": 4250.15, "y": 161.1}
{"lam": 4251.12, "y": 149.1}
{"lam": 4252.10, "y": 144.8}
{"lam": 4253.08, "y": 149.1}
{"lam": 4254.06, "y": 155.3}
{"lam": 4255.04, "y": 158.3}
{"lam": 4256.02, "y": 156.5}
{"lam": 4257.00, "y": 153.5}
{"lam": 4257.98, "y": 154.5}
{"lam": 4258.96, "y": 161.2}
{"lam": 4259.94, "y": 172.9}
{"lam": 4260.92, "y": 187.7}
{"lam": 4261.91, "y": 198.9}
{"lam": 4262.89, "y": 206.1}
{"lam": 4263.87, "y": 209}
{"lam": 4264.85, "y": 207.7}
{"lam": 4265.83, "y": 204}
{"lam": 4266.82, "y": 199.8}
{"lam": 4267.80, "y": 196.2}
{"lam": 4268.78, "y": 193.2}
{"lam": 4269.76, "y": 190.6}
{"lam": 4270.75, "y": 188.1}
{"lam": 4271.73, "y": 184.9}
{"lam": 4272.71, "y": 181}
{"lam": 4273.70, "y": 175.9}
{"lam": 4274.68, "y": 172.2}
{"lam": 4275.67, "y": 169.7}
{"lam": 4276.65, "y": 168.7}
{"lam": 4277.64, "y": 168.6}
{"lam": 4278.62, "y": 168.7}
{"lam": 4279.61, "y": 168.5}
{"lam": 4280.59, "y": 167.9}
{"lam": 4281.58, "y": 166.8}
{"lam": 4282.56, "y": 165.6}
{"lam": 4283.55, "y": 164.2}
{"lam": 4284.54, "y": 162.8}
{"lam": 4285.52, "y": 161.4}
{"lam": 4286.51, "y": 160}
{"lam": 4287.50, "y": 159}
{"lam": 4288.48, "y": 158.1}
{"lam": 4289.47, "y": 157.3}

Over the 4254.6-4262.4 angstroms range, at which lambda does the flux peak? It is 4261.91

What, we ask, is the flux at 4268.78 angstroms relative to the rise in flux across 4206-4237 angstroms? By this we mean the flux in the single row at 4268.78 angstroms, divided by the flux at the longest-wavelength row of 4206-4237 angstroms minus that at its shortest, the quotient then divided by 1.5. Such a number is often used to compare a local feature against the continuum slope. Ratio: 11.0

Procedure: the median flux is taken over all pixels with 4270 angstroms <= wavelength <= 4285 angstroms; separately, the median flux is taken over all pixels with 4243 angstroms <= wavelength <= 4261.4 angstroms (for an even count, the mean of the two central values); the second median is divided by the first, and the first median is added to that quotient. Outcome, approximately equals 170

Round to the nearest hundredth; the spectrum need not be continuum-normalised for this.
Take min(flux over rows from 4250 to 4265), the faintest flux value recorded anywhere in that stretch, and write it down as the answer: 144.80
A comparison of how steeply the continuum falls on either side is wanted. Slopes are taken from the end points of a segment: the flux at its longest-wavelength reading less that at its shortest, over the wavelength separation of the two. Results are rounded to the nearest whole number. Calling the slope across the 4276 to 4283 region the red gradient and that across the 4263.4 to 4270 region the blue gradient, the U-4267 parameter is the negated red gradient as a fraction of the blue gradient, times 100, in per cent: -17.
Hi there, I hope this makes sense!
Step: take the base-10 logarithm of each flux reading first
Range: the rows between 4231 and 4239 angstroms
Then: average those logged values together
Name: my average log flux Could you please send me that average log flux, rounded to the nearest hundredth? 2.16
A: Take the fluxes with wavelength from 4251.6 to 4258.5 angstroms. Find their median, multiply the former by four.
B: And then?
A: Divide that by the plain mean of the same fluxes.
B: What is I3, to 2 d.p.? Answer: 4.04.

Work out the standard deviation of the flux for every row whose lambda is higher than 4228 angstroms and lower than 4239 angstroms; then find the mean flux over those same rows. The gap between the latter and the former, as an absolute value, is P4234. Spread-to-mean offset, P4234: 118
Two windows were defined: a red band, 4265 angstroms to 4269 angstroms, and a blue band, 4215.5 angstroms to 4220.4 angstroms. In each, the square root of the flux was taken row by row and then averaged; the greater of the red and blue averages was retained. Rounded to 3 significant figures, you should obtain 14.1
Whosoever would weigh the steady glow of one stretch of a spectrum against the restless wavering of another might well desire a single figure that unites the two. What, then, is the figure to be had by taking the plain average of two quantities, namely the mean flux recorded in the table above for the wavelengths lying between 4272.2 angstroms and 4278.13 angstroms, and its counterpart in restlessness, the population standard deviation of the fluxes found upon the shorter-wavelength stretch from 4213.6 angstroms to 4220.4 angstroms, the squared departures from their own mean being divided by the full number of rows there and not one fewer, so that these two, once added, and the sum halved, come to 87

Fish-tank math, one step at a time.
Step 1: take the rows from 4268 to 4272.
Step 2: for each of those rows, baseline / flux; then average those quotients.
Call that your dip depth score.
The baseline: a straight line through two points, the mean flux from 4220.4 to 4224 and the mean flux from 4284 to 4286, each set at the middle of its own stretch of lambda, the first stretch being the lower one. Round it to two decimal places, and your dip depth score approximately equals 0.78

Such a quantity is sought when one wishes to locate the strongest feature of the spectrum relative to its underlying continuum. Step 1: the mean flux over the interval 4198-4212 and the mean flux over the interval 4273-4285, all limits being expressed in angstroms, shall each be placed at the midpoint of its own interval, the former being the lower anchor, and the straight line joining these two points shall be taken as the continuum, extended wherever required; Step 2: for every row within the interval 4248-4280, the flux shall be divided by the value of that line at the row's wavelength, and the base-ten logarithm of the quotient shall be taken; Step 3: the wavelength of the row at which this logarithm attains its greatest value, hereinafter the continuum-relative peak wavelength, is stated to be 4263.87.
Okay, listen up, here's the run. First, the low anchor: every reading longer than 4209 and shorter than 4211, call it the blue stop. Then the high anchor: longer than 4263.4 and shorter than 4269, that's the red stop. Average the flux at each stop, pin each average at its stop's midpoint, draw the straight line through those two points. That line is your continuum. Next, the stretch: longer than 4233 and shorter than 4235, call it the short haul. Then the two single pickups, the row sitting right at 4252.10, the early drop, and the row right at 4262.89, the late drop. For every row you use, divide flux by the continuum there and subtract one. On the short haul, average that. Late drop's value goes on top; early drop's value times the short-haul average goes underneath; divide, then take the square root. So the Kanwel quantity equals 1.8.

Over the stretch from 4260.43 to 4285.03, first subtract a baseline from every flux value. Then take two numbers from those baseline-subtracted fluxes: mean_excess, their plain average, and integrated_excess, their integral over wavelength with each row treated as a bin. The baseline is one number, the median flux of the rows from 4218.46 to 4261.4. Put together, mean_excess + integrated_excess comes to 888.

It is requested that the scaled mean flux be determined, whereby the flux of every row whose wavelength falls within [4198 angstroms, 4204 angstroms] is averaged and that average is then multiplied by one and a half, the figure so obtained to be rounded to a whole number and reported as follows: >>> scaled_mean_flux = 135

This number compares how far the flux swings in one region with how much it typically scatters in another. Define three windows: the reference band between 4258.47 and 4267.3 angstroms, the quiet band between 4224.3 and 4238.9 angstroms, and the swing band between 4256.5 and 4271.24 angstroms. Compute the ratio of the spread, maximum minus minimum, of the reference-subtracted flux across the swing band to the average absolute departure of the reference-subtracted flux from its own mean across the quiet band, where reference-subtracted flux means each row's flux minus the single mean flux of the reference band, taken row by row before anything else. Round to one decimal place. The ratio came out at 2.0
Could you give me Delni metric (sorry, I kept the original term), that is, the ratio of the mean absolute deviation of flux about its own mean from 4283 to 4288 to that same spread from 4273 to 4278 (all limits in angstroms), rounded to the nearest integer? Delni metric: 1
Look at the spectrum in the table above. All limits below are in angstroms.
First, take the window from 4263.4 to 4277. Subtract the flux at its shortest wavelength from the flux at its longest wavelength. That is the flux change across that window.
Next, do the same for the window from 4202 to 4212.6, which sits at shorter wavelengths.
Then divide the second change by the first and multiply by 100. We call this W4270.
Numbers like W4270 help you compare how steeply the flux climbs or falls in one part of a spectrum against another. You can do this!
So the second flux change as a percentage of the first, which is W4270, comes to -109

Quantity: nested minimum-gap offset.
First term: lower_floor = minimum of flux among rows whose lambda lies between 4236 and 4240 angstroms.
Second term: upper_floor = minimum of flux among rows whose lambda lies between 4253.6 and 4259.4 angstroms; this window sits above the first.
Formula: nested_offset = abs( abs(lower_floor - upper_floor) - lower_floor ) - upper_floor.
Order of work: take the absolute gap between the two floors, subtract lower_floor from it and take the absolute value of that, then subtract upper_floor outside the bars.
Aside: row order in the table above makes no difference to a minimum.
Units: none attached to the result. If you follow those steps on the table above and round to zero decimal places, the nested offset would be -59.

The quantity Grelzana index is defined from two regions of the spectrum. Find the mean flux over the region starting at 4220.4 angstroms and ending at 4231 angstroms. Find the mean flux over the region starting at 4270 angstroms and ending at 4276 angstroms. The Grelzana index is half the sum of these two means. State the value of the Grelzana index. 137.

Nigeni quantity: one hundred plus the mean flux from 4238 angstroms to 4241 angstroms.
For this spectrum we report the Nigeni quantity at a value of 226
